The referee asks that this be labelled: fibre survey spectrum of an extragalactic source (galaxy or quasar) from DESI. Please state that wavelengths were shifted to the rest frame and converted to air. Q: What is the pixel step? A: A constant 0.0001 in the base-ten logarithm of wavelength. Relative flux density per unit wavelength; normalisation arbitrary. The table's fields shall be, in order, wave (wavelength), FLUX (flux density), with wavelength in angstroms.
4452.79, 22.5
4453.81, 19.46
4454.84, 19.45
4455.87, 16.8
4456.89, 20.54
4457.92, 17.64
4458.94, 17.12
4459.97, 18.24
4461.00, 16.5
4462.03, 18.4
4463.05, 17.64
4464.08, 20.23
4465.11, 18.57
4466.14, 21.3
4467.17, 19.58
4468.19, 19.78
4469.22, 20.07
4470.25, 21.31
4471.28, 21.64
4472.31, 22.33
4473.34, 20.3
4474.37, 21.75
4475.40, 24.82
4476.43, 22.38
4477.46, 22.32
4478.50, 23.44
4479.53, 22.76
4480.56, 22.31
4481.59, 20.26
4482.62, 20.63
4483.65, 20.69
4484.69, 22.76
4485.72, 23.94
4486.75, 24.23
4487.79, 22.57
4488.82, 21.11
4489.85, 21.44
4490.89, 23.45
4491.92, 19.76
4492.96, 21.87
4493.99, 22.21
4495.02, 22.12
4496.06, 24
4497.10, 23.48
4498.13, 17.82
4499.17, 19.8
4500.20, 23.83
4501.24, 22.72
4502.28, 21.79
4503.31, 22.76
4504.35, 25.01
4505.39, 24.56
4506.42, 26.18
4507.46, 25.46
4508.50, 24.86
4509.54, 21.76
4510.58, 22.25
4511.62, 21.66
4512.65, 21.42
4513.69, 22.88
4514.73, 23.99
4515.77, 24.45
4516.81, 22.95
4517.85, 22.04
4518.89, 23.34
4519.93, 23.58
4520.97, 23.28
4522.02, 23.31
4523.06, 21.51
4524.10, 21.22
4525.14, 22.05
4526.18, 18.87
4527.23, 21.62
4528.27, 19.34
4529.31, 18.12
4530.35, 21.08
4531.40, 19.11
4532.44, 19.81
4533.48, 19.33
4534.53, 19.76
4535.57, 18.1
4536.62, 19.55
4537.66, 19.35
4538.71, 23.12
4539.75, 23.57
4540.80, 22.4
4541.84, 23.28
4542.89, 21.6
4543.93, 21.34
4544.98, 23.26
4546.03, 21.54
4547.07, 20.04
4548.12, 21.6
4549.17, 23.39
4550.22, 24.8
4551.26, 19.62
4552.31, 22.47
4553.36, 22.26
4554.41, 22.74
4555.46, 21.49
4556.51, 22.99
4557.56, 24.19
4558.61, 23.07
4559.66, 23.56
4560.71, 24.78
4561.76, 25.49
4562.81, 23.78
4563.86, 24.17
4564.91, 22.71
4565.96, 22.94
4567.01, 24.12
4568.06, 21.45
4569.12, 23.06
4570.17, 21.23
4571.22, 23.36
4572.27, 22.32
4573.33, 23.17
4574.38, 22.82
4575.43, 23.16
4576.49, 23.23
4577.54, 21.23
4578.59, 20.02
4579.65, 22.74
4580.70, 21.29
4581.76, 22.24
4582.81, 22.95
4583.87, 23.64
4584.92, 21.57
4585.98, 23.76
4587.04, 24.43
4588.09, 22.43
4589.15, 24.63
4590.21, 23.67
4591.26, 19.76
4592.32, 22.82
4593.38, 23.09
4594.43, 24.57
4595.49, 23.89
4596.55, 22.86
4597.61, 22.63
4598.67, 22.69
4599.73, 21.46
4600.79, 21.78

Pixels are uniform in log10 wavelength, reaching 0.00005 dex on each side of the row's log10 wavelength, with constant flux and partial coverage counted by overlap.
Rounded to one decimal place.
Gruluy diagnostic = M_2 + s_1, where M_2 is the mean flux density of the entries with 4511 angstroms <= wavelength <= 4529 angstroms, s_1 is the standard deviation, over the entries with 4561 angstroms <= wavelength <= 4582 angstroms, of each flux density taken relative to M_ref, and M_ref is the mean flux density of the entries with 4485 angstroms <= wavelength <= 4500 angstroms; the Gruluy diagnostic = 23.4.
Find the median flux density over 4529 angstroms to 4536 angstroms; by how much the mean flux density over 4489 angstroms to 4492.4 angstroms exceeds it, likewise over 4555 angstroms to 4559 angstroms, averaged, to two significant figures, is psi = 2.9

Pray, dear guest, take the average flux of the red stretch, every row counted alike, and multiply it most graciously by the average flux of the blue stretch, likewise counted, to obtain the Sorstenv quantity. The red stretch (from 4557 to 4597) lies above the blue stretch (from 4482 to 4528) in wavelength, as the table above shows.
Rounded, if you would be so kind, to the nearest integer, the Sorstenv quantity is 518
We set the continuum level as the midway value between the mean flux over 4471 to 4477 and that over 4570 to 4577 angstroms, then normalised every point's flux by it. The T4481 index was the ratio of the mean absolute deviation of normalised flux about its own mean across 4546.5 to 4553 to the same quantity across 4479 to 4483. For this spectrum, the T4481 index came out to 1.5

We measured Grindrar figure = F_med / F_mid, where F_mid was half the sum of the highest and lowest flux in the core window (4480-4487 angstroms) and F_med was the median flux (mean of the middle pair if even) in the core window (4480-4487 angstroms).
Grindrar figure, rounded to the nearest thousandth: 1.003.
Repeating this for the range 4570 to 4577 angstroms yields 1.039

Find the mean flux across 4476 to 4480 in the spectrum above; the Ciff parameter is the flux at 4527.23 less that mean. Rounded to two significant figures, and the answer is -1.1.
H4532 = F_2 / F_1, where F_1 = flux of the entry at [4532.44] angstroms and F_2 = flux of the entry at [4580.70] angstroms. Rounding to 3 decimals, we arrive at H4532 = 1.075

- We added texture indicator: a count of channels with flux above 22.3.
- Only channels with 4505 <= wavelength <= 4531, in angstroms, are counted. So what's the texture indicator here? 12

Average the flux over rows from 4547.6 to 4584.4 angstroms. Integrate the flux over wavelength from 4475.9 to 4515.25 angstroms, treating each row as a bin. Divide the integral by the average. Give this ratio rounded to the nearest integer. 39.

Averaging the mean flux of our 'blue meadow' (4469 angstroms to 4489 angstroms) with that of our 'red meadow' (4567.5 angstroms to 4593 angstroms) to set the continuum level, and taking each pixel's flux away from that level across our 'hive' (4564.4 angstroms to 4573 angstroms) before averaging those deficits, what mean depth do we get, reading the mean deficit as -0.3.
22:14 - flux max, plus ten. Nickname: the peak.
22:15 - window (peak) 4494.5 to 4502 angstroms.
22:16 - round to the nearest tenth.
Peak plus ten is 34.0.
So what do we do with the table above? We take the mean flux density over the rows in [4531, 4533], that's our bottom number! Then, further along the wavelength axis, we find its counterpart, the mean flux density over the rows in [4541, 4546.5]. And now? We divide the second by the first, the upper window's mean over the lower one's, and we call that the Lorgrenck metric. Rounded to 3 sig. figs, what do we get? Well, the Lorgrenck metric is 1.14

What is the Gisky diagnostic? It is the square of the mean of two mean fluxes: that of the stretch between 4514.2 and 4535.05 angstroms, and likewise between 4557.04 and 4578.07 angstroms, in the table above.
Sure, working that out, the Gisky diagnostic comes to 498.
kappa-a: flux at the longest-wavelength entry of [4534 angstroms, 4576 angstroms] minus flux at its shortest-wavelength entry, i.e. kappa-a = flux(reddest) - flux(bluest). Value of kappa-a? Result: 3.4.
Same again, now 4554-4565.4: 0.0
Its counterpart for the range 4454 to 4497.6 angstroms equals 4.0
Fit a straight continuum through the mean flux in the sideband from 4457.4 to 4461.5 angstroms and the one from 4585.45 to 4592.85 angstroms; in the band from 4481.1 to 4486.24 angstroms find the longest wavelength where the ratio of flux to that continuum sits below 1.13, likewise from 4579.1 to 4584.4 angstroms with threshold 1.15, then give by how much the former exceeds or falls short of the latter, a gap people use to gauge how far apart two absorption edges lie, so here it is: -100.2 angstroms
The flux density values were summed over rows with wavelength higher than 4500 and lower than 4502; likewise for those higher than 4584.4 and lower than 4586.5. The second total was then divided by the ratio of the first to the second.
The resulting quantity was 44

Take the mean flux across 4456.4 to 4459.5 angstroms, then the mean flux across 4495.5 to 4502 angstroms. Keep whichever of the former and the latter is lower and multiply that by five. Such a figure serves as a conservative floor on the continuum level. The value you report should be 92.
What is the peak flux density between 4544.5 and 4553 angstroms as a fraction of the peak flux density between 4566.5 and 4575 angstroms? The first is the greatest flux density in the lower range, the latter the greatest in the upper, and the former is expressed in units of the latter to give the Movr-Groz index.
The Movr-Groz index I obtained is 1.03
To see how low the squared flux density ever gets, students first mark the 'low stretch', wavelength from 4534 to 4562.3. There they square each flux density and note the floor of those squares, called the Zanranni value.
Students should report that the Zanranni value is 328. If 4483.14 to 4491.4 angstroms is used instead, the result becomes 428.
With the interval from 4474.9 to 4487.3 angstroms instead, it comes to 410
